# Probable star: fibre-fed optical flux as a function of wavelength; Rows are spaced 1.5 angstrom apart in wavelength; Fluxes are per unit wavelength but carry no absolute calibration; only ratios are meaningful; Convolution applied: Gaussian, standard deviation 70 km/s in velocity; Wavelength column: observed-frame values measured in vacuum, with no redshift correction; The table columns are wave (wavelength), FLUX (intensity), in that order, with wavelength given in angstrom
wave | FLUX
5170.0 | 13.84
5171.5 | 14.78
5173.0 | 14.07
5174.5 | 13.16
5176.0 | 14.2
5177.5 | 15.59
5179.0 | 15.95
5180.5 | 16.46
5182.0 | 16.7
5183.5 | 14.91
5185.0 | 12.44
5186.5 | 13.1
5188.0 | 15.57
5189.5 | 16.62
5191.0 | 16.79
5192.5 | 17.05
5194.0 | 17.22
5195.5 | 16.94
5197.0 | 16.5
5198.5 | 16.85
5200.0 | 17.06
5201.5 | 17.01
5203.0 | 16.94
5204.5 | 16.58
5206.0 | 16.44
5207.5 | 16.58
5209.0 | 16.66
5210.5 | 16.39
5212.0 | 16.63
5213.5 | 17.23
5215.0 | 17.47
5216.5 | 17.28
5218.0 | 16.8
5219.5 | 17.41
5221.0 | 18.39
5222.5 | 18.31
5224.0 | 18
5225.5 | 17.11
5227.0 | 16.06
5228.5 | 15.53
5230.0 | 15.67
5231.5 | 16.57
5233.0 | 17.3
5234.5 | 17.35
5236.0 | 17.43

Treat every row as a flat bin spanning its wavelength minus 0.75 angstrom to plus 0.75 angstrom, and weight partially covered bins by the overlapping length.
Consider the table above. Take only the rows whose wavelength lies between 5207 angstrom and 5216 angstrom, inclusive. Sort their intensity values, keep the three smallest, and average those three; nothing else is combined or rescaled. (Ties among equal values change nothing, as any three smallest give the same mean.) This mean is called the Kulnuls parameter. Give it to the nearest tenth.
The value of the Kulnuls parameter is 16.5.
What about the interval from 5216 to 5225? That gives 17.2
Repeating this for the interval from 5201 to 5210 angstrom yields 16.5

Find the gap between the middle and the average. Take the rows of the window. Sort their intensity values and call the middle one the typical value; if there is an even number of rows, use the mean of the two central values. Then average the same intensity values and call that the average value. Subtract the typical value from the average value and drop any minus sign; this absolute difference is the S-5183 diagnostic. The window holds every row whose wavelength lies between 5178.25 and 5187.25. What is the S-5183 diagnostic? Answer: 0.50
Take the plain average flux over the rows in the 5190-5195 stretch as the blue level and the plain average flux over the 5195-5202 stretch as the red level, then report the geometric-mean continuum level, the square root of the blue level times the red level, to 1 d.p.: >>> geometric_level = 16.9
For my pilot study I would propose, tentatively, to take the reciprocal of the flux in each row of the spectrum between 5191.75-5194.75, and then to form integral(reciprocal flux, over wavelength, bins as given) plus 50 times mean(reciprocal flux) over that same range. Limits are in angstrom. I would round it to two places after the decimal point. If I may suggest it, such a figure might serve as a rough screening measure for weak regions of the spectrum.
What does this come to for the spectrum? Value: 3.09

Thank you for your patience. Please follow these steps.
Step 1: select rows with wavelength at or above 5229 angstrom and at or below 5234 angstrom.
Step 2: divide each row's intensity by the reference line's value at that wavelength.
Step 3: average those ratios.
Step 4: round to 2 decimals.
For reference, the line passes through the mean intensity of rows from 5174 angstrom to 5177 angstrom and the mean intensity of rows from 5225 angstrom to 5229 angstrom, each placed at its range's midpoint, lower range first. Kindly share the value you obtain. 1.00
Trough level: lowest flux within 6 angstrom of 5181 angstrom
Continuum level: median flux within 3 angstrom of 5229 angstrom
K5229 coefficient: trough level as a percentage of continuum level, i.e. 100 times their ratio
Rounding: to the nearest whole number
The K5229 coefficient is 78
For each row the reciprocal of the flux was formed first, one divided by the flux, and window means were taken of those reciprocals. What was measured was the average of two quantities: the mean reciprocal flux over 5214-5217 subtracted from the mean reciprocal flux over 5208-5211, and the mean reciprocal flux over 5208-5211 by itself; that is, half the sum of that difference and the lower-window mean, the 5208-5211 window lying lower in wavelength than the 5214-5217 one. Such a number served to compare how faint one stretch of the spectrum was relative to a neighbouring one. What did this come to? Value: 0.0317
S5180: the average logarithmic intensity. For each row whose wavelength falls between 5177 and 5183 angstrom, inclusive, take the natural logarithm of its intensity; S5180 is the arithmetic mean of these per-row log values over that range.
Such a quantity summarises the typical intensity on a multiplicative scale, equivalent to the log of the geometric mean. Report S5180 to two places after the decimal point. 2.78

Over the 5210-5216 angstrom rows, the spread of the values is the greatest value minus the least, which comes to 1.1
